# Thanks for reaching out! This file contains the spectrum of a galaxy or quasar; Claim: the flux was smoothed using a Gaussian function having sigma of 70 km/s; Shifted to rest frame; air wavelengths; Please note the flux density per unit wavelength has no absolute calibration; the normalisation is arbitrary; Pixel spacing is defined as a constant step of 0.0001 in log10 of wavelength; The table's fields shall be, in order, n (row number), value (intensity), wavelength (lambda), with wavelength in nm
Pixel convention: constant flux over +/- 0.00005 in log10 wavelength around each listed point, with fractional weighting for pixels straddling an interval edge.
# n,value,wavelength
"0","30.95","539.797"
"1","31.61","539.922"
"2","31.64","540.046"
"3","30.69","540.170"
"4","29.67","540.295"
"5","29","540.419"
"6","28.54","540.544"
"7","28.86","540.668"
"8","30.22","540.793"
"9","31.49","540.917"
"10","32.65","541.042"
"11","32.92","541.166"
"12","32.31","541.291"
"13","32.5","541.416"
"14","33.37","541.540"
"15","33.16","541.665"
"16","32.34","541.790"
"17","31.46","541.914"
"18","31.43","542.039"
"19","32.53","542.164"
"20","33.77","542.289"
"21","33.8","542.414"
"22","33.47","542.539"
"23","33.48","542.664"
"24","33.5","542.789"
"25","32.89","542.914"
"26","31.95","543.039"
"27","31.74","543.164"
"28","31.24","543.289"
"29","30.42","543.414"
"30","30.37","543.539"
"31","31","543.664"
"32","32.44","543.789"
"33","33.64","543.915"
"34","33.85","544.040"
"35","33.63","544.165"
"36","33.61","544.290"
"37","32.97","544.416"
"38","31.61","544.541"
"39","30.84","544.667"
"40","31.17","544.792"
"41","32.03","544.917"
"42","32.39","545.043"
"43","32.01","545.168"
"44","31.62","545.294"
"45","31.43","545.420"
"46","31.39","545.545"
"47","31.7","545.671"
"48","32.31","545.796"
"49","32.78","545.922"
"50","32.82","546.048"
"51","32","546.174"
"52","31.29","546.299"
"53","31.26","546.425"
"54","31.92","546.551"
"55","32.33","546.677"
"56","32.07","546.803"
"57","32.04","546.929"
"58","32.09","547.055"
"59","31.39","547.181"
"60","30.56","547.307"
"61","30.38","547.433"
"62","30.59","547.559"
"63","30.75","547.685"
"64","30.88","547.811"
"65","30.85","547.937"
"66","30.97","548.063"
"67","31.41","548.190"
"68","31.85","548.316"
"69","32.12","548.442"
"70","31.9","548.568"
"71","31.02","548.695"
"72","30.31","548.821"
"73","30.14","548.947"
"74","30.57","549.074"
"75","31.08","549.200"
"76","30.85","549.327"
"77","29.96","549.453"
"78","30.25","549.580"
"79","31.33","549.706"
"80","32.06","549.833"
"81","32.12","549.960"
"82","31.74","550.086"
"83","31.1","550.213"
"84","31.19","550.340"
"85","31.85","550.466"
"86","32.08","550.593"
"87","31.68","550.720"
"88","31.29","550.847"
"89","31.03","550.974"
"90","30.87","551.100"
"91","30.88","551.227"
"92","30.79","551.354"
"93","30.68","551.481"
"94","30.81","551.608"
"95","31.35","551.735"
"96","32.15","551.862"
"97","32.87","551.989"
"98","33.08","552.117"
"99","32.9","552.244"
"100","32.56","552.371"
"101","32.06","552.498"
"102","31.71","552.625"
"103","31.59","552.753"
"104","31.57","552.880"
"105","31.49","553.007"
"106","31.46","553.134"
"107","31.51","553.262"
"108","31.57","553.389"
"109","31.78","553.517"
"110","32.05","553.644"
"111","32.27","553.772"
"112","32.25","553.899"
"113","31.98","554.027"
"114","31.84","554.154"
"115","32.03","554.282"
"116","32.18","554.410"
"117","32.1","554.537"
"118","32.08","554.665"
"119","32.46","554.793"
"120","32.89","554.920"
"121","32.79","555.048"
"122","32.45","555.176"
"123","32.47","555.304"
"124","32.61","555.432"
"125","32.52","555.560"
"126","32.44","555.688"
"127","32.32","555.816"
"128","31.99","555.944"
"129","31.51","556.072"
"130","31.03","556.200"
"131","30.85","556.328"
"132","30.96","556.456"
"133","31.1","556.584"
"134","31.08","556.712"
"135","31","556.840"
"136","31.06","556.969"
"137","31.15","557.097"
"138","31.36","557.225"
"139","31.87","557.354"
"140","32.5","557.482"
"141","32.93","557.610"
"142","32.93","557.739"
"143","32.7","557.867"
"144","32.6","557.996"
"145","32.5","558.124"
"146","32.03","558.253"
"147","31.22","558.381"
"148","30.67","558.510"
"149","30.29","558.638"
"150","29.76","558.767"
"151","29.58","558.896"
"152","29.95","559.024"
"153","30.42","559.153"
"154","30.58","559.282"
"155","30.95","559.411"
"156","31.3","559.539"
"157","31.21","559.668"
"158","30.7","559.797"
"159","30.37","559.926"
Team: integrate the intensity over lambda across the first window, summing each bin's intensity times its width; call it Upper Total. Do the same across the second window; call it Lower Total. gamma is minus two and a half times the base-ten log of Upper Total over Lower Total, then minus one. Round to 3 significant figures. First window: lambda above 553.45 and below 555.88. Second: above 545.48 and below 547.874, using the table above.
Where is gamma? -1.04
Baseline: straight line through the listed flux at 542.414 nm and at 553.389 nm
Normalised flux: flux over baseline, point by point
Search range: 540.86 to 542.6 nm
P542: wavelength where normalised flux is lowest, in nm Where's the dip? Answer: 540.917 nm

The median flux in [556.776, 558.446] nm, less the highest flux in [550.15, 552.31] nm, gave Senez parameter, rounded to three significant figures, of -1.05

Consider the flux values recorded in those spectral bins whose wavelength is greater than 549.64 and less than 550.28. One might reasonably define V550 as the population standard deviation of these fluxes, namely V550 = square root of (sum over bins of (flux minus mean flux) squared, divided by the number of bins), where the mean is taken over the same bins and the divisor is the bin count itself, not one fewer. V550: 0.40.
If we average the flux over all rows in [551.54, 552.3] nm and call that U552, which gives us 32.2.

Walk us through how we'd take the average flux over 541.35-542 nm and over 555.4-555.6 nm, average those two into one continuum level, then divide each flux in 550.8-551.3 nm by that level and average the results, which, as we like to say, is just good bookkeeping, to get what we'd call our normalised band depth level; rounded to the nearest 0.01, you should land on 0.95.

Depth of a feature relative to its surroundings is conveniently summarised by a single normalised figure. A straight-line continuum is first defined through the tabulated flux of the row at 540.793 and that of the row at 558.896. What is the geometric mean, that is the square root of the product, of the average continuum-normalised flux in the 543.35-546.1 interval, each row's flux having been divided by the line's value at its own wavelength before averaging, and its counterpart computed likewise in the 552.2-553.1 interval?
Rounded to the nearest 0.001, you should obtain 1.070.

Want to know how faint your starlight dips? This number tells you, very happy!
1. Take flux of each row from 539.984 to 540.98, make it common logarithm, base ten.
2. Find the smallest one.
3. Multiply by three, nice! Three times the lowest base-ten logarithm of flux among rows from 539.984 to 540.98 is 4.37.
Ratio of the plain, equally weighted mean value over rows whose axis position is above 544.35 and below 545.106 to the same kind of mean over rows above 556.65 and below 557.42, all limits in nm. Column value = 1.019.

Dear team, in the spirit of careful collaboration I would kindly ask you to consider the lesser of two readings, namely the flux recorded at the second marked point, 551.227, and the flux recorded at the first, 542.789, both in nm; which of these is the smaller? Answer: 30.9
